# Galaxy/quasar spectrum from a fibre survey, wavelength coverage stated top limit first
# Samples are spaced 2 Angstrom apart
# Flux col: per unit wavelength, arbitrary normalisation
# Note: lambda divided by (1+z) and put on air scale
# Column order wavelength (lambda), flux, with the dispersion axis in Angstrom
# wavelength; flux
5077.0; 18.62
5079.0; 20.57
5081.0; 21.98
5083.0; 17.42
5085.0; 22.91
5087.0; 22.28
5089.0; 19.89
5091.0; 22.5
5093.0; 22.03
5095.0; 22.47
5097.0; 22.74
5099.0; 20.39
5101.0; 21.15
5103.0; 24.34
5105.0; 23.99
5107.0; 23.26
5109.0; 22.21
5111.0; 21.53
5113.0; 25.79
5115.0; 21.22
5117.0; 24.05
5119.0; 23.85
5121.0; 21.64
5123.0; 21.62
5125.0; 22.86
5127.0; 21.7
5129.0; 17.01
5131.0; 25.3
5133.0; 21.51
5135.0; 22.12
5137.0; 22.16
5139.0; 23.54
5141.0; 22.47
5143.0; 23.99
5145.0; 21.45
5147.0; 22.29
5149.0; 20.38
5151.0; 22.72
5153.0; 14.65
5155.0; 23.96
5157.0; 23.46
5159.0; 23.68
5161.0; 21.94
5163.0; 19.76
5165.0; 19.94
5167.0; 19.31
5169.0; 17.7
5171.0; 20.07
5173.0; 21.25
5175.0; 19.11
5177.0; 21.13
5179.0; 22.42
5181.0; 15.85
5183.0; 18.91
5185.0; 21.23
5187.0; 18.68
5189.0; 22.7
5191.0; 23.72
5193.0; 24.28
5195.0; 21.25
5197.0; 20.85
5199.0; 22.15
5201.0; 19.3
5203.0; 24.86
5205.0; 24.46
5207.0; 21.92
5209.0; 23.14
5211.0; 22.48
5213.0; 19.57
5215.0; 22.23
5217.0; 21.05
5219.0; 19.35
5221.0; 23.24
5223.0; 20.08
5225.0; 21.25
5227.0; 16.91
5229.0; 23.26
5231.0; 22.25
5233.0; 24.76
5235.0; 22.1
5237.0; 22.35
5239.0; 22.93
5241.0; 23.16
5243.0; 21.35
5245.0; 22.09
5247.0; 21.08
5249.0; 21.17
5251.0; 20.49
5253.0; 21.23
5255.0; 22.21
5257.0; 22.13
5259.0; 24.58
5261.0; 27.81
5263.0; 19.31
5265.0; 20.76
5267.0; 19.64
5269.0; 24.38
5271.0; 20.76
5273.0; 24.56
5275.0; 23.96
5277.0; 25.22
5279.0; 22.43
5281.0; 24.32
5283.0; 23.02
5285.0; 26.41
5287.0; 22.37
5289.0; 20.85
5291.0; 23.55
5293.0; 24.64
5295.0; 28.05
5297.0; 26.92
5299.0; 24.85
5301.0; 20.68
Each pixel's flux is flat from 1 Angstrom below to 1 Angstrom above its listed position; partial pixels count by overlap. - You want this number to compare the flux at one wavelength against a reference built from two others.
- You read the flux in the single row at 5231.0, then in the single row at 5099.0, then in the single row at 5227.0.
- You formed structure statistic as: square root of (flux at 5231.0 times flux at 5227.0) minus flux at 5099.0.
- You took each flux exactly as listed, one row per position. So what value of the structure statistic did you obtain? -0.99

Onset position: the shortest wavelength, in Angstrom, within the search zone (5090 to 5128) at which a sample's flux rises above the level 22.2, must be 5091.0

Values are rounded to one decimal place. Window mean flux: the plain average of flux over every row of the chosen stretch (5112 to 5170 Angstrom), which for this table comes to 21.8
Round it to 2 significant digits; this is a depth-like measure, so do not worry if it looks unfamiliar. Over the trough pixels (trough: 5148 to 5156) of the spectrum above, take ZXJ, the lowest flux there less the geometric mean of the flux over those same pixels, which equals -5.4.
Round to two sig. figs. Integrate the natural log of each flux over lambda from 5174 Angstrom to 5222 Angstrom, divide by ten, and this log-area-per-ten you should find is 15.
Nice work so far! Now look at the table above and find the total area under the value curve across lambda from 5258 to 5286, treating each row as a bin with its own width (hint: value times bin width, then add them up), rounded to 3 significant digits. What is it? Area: 654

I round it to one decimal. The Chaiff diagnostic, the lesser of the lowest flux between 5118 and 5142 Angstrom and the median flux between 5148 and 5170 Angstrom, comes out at 17.0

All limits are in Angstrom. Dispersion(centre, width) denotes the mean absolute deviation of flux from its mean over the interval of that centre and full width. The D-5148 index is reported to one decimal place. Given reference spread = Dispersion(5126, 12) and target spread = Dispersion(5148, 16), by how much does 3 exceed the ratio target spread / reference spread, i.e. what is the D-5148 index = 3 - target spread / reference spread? 1.8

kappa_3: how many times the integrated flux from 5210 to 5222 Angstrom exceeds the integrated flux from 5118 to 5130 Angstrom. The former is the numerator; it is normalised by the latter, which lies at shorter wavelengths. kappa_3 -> 0.99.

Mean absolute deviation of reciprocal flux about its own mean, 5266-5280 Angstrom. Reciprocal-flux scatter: 0.0035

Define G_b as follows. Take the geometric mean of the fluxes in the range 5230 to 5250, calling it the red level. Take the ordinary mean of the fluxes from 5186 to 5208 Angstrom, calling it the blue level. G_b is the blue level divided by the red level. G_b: 1.00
